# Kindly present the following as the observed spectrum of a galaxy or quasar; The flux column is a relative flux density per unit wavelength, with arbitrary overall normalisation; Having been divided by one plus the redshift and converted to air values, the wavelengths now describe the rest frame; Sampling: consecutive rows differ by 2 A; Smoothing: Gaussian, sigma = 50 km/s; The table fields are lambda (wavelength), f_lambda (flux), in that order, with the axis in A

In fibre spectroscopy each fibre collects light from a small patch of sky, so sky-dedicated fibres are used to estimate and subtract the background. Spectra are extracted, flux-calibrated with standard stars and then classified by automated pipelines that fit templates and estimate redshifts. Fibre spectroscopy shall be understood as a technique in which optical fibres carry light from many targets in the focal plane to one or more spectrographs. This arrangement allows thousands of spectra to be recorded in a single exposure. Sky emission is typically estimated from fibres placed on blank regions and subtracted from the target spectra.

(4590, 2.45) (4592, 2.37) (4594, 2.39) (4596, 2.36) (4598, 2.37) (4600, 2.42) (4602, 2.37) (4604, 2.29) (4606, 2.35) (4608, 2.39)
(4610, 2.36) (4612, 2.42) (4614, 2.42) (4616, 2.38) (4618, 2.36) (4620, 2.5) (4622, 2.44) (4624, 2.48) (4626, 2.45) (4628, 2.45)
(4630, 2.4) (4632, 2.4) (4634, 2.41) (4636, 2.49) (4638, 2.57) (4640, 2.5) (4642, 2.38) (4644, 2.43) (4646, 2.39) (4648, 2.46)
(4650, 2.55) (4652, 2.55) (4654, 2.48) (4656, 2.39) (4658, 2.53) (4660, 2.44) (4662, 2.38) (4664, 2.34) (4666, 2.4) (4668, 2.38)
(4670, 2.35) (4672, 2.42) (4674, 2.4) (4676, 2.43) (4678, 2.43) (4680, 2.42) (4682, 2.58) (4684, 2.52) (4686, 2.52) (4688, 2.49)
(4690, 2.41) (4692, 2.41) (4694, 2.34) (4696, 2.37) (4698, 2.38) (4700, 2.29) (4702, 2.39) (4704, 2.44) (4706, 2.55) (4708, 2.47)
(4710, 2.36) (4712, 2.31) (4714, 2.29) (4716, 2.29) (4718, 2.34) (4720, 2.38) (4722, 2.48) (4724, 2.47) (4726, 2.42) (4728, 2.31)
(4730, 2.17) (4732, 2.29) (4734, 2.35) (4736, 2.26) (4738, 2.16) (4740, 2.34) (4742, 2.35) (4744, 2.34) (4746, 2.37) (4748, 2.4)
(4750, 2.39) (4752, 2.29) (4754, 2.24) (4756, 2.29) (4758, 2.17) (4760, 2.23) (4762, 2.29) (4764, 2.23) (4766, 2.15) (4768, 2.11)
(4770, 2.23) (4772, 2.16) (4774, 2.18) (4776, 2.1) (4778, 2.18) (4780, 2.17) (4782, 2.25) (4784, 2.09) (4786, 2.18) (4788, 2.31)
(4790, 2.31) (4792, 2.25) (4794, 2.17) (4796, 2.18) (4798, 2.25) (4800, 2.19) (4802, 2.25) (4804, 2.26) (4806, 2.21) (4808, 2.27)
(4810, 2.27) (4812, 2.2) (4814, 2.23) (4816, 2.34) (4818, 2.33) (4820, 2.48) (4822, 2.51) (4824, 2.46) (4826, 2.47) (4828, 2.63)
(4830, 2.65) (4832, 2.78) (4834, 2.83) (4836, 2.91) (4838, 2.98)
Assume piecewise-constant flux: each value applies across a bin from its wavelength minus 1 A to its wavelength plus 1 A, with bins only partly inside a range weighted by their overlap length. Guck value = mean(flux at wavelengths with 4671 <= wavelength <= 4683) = 2.45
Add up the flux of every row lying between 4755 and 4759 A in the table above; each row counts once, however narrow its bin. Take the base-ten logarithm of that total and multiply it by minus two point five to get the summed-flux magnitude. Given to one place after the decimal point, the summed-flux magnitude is -1.6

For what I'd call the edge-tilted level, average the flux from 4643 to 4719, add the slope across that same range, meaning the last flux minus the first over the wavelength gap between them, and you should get 2.42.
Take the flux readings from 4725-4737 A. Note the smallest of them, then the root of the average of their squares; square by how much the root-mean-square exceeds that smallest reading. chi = 0.017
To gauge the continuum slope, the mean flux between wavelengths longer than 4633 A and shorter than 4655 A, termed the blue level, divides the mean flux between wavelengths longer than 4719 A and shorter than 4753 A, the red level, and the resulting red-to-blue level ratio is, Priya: 0.946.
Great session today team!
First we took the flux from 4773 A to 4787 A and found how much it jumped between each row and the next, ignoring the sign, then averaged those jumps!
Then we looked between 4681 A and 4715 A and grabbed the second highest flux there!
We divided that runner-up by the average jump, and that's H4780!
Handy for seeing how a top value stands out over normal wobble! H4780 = 30.6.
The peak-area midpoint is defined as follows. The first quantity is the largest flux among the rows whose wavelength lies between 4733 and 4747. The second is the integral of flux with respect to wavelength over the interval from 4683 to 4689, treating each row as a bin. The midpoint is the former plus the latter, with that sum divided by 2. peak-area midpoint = 8.7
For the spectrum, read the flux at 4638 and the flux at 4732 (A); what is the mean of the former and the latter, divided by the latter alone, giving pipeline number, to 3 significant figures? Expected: 1.06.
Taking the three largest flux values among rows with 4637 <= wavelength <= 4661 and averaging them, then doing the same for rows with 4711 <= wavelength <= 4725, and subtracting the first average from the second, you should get -0.11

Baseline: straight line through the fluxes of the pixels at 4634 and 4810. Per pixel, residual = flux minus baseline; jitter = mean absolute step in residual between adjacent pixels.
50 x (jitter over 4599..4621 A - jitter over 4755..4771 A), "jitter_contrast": -1.2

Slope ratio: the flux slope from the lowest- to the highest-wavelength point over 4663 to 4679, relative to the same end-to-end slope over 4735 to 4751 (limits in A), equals 0.7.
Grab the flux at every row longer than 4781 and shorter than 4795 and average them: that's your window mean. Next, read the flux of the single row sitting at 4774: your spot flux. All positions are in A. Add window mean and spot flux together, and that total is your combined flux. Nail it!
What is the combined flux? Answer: 4.40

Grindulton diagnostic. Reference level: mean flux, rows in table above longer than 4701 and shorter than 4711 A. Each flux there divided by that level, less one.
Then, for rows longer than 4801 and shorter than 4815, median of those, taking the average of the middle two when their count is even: -0.08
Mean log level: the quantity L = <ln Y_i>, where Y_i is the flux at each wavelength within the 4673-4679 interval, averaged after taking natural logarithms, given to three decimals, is 0.884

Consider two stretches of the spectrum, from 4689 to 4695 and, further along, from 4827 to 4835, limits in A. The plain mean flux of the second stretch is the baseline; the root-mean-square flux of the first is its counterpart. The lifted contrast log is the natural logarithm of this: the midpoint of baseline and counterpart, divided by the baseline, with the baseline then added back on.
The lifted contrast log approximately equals 1.30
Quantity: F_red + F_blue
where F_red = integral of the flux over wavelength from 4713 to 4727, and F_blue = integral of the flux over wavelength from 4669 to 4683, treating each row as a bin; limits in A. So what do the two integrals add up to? 67.4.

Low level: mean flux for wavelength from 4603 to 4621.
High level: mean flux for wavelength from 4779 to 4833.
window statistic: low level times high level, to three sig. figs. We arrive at 5.54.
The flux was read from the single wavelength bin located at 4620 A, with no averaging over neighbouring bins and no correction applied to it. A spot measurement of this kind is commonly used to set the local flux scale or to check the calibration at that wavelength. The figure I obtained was 2.5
